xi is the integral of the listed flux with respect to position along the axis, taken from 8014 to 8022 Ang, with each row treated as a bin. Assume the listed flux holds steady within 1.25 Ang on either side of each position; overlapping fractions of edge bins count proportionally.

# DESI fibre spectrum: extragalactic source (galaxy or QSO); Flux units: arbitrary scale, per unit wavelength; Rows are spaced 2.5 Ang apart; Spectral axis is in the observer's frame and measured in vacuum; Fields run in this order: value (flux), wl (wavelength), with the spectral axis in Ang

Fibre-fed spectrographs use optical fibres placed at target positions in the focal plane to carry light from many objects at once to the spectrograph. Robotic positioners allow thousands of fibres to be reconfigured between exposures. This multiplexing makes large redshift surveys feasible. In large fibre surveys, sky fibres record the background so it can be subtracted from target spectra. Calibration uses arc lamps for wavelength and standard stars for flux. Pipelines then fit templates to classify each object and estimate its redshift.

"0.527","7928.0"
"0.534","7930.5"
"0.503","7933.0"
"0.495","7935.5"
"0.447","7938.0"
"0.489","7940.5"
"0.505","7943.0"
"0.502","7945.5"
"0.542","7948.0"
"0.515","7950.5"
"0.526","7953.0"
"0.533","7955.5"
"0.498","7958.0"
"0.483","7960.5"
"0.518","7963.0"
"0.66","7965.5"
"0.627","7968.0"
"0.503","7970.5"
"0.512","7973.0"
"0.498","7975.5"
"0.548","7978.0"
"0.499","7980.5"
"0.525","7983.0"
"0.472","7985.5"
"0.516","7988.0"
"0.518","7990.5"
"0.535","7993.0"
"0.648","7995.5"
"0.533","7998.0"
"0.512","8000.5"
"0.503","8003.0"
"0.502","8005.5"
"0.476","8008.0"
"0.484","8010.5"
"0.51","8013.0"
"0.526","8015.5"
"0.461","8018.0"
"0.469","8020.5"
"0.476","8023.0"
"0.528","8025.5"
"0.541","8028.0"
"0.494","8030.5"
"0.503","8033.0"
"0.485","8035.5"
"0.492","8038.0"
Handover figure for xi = 3.9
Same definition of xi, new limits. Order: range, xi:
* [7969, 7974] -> 2.6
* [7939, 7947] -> 4.0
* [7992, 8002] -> 5.6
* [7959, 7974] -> 8.3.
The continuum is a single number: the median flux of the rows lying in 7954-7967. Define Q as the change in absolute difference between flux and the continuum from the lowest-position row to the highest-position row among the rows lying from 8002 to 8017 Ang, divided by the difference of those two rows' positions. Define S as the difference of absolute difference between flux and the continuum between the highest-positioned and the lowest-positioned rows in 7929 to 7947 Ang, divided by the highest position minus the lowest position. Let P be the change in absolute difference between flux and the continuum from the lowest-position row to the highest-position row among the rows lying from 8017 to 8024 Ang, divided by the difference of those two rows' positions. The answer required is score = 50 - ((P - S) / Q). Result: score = 45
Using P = -0.003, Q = -0.001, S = 0.000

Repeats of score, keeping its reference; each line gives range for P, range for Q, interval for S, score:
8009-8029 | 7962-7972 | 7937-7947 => 47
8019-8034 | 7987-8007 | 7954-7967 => 69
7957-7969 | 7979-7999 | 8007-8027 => 97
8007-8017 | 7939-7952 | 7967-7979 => 51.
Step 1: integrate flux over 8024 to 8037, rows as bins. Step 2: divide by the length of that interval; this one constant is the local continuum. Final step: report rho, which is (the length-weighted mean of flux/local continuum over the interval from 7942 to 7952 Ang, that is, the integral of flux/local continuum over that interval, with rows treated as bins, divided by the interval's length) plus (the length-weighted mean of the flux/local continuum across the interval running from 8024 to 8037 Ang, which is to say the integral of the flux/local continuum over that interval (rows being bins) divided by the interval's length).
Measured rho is 2.01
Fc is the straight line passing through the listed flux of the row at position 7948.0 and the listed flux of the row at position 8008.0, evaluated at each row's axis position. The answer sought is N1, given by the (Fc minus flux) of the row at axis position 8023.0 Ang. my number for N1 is -0.02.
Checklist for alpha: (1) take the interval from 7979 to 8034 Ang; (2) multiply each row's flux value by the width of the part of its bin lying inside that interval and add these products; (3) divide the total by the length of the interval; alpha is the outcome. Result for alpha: 0.511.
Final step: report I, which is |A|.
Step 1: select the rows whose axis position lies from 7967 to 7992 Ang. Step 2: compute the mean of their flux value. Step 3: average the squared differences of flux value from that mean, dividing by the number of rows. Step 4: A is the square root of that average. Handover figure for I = 0.040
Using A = 0.040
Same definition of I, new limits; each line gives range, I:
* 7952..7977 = 0.056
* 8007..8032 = 0.027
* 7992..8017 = 0.046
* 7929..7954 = 0.025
